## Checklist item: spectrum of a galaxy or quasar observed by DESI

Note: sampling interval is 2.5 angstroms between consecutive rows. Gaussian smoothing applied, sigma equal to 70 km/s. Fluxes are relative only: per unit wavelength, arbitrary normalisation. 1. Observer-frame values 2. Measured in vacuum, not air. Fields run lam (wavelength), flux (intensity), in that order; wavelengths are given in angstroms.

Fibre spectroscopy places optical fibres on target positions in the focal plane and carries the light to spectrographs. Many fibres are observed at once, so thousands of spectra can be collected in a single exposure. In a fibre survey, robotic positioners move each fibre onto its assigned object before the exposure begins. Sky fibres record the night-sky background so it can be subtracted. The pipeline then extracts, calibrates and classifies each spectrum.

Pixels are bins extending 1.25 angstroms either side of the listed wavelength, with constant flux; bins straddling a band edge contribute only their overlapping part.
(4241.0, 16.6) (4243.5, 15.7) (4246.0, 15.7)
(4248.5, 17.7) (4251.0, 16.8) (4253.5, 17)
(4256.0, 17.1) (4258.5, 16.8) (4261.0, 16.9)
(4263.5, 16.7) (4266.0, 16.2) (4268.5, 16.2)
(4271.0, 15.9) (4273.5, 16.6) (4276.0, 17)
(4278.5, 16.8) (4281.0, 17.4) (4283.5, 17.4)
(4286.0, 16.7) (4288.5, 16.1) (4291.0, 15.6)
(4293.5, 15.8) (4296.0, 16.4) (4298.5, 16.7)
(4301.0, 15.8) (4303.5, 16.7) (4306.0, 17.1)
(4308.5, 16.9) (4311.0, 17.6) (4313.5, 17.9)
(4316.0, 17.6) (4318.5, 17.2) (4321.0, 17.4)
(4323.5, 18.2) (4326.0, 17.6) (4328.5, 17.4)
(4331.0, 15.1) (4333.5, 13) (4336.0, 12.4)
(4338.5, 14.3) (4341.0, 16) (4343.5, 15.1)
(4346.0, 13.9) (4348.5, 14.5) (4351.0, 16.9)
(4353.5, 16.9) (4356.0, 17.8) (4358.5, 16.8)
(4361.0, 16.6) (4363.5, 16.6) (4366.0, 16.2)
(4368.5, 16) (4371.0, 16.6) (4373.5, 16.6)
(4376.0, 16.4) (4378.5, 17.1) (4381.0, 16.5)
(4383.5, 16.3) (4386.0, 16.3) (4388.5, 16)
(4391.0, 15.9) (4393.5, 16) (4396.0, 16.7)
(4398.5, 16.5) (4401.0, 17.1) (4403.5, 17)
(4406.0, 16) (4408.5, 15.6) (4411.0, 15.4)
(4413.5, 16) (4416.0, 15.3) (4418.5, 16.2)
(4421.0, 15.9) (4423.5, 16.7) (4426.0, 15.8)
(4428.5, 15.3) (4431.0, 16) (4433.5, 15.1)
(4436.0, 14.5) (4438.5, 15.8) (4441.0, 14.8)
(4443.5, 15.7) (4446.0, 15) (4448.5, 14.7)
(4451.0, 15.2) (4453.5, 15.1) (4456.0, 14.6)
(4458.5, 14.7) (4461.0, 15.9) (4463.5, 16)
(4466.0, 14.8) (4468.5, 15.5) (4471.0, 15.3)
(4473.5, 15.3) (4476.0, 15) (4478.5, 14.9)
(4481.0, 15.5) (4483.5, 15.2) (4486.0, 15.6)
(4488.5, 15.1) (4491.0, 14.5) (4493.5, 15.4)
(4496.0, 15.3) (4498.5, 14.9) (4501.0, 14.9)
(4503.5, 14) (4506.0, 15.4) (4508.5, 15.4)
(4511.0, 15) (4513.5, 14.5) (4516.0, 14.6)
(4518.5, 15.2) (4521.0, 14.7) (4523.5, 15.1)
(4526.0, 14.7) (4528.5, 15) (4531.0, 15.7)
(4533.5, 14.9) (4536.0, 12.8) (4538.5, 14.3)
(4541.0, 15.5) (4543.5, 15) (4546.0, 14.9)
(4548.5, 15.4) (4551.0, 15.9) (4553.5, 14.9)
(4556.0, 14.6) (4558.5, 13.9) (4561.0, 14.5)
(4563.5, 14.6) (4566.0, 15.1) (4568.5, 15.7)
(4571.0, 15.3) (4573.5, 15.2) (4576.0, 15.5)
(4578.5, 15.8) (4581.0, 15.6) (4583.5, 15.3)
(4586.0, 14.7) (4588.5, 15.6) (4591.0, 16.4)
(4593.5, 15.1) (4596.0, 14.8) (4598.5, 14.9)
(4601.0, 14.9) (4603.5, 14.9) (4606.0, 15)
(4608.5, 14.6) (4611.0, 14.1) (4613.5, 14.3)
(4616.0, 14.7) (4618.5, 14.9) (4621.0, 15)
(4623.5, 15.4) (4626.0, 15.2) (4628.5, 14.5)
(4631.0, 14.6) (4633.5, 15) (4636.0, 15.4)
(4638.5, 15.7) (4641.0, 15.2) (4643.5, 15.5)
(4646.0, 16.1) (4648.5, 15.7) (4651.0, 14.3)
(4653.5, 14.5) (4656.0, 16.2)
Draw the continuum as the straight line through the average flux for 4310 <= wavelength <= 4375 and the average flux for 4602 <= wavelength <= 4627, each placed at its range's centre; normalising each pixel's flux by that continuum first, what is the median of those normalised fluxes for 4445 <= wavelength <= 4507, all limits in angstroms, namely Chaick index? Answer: 0.97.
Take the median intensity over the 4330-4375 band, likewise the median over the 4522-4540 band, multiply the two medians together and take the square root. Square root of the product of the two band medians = 15.5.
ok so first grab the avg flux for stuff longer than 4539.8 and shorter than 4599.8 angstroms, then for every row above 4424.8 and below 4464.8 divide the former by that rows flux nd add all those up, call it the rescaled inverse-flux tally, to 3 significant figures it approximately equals 15.9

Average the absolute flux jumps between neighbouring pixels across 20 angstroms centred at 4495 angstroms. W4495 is 0.49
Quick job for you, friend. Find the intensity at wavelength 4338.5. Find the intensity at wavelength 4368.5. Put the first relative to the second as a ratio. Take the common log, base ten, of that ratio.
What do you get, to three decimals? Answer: -0.049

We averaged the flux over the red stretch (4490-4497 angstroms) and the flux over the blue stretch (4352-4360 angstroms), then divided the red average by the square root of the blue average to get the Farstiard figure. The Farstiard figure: 3.64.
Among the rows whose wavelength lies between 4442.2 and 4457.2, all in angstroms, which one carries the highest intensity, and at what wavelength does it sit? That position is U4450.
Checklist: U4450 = 4443.5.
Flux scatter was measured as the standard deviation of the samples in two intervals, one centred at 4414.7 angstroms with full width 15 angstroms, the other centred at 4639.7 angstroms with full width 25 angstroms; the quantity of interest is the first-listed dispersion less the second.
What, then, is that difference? -0.2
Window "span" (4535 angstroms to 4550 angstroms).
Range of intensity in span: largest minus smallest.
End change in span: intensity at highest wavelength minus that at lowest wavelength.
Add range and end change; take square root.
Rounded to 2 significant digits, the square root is 2.3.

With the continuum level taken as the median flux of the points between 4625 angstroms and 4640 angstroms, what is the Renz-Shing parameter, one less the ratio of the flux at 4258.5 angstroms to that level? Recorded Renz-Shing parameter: -0.113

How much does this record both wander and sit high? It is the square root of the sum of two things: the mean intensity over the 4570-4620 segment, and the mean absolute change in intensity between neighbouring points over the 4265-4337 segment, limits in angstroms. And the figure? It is 3.96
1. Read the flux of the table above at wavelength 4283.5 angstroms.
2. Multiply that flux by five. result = 87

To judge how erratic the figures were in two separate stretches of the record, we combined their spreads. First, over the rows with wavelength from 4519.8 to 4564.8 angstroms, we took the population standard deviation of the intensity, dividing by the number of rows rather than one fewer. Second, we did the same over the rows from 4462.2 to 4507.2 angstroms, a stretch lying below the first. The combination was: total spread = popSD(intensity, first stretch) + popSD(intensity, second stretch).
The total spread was 1.12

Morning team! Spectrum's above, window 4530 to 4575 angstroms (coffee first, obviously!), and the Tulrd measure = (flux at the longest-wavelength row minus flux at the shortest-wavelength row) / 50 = -0.010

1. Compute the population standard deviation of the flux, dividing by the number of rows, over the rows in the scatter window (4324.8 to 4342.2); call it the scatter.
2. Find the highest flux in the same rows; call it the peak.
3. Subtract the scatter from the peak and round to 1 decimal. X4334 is 15.7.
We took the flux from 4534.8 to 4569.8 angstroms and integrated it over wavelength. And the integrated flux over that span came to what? 518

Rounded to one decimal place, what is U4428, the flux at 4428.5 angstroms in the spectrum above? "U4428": 15.3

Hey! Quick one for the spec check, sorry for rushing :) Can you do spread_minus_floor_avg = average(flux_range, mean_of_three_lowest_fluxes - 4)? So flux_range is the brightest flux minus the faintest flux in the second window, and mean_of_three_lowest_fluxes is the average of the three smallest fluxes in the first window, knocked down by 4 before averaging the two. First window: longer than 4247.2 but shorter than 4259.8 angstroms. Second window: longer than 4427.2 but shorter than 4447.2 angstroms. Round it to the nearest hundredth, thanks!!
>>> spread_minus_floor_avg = 7.18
